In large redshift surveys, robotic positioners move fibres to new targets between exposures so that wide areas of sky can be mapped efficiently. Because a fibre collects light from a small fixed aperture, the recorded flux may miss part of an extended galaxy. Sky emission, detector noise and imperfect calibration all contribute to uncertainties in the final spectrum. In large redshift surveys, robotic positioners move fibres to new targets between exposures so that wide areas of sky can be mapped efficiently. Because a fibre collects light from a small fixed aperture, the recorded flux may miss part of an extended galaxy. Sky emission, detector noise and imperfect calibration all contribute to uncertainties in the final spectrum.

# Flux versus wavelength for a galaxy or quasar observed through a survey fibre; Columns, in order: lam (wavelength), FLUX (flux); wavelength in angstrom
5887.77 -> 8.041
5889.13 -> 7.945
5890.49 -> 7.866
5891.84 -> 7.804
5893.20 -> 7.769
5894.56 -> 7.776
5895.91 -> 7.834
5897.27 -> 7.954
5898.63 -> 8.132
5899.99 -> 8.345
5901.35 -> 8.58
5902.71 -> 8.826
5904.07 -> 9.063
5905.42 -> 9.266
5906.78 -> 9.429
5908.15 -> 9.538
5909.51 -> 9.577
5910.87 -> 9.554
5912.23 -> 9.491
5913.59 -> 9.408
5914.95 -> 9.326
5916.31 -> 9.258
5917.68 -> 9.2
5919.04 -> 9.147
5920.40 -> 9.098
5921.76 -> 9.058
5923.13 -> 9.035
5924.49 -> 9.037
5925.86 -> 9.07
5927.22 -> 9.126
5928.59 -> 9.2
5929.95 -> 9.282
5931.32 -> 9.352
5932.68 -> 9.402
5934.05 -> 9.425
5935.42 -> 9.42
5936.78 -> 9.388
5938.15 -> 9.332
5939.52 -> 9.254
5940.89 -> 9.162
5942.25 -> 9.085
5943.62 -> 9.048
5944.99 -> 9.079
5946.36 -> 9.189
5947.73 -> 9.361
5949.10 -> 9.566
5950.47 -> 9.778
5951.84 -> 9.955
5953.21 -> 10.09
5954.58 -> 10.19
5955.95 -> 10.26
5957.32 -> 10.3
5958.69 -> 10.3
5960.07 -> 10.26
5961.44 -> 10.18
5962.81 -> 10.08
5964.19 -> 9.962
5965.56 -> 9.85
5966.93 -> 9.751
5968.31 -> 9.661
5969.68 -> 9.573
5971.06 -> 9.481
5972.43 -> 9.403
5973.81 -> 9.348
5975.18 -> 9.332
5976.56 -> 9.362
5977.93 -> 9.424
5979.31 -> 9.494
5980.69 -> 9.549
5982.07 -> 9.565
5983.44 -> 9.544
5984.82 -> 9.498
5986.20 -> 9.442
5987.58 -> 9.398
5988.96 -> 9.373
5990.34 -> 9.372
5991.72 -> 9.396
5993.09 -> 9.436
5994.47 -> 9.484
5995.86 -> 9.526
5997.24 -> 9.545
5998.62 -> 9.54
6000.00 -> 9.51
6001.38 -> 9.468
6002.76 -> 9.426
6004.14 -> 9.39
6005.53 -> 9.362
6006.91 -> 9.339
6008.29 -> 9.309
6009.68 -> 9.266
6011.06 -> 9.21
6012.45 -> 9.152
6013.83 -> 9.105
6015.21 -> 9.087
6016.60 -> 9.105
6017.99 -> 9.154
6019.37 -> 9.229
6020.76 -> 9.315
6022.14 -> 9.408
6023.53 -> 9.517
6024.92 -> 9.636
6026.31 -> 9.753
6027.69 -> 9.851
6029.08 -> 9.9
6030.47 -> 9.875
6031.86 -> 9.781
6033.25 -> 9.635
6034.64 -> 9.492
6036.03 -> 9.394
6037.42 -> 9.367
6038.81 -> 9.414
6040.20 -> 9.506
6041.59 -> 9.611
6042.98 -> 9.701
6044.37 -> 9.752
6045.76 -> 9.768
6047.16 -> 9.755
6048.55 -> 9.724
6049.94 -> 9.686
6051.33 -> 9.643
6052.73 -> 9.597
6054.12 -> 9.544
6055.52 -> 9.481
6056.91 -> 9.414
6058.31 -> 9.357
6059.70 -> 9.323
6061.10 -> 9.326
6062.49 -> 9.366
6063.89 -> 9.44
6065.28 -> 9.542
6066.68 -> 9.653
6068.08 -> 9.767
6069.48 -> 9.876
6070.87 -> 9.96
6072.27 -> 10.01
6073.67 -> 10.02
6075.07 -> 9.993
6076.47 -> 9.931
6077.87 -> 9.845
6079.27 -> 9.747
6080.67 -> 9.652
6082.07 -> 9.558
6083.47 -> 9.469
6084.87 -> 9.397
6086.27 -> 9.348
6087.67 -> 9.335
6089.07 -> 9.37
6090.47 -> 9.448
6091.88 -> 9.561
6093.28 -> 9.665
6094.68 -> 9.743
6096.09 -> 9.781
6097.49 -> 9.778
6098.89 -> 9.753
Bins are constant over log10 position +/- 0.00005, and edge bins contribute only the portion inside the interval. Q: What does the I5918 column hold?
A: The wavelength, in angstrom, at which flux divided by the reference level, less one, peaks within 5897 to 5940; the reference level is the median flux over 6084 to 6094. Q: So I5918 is 5909.51 angstrom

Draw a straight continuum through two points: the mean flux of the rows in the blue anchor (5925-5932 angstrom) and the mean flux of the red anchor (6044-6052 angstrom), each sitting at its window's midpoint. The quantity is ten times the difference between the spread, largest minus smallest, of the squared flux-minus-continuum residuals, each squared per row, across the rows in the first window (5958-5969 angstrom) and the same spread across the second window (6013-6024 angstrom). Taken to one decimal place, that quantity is 6.2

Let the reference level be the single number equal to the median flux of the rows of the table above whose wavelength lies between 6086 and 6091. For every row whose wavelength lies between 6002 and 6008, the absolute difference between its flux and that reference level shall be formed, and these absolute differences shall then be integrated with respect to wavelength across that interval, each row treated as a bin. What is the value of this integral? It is 0.2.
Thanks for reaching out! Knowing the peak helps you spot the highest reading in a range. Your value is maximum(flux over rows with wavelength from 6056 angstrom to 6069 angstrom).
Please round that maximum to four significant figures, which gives 9.767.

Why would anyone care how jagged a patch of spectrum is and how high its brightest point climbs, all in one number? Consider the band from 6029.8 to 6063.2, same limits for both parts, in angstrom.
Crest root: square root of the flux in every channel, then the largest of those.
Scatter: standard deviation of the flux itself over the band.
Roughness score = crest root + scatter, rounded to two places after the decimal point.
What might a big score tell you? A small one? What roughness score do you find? 3.31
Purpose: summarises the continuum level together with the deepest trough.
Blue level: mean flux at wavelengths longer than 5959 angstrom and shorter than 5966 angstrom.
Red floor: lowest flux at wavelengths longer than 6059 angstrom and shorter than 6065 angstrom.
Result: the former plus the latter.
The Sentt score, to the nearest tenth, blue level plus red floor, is 19.4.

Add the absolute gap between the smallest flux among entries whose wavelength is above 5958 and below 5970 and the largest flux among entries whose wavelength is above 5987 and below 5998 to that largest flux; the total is 9.6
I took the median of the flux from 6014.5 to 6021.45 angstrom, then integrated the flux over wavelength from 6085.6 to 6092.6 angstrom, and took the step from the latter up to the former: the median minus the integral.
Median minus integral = -56.8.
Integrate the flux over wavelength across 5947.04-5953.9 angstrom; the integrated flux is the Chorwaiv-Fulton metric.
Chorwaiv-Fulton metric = 67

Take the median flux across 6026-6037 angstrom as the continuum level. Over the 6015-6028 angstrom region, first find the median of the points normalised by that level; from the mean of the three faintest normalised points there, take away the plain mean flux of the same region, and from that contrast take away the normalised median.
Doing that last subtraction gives -9.43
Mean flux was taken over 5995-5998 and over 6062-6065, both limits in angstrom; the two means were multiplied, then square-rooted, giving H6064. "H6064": 9.47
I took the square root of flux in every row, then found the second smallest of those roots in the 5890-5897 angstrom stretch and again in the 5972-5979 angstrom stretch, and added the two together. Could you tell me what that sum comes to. 5.85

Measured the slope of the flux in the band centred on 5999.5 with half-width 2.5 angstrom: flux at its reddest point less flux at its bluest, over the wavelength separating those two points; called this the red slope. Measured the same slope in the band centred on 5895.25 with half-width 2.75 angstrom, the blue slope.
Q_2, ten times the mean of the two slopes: 0.13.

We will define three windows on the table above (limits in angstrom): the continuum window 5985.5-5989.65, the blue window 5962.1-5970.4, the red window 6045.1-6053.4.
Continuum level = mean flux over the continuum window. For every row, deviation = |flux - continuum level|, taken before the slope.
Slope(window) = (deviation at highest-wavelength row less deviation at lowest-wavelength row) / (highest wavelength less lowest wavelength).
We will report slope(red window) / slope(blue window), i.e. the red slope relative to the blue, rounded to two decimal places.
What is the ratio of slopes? 0.33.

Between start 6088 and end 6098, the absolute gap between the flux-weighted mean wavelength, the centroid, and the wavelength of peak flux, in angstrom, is 2.8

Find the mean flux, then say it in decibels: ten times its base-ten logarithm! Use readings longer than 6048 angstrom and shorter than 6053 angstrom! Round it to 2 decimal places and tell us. 9.85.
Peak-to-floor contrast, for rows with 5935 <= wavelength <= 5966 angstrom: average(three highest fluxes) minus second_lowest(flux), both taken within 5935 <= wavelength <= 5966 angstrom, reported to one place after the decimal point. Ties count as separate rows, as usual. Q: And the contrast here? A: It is 1.2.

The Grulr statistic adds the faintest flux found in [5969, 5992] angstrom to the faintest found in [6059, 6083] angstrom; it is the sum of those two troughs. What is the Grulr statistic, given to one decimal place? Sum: 18.7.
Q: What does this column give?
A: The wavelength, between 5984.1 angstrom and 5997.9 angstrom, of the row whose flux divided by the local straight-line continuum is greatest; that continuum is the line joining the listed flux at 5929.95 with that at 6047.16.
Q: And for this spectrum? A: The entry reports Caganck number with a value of 5984.82 angstrom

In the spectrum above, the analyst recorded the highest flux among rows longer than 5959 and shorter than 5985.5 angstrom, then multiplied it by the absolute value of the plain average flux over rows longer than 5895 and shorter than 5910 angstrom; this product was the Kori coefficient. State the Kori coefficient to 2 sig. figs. 90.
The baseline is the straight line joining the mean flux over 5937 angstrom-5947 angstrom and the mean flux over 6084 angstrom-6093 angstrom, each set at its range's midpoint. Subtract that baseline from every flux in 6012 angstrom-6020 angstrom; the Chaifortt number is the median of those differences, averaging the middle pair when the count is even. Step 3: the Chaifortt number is -0.2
